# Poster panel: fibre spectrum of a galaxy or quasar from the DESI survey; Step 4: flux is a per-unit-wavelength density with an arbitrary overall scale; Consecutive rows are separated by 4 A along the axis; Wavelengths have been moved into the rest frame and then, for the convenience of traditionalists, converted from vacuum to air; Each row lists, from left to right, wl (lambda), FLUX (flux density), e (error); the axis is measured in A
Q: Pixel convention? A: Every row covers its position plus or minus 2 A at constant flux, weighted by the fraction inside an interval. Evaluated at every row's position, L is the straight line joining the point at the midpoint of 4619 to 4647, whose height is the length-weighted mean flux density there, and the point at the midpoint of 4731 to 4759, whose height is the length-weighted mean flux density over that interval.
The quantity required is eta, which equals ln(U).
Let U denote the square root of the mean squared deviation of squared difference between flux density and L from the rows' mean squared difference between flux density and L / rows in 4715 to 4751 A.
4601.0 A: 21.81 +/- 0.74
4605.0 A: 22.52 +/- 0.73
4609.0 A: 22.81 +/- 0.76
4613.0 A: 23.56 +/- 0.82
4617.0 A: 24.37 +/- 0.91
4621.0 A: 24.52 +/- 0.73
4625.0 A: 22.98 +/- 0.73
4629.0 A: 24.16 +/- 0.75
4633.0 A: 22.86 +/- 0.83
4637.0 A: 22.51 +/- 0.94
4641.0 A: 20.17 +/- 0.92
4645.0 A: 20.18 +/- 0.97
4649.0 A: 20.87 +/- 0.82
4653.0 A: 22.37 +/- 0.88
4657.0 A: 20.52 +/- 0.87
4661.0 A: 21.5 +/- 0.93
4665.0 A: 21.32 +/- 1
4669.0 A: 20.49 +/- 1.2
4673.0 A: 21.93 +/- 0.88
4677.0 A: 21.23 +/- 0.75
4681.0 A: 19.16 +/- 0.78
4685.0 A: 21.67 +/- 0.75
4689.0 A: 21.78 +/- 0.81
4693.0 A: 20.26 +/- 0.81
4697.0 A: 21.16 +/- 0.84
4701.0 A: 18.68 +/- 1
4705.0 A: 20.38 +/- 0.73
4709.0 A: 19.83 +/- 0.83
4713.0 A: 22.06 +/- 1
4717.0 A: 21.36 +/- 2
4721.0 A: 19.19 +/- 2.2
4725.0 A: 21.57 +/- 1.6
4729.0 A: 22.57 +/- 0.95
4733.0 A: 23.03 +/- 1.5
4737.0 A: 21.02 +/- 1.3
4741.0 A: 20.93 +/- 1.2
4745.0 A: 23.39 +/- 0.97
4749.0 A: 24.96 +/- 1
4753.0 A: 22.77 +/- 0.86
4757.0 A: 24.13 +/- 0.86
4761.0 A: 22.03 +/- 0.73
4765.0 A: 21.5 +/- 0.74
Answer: 1.34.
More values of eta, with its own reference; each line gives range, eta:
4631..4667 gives 0.76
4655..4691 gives 1.25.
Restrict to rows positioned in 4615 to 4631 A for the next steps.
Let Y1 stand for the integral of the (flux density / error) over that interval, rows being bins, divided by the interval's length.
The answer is 31.0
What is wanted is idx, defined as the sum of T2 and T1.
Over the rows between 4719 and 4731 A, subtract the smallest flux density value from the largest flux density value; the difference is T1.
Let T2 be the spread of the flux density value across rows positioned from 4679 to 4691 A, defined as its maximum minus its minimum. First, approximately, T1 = 3.4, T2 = 2.6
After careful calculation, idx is 6.0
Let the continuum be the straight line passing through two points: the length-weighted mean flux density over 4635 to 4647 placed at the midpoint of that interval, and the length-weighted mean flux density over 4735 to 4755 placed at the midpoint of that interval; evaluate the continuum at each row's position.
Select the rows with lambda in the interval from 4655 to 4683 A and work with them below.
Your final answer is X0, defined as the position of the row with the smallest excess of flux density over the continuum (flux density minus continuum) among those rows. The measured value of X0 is 4681.0 A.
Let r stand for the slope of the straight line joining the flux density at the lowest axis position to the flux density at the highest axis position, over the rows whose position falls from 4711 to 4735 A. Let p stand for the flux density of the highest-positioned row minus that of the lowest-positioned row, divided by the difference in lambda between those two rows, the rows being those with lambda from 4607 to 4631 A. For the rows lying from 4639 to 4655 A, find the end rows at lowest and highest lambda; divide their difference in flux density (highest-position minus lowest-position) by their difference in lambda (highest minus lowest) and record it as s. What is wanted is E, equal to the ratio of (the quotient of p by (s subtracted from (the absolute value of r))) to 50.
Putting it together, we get -0.01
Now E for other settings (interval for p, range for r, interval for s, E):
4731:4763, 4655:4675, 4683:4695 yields 0.00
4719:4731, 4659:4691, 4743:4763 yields 0.09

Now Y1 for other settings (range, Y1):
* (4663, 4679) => 22.9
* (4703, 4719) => 21.1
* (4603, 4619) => 29.1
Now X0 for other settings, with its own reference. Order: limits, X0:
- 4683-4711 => 4701.0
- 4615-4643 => 4641.0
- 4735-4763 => 4741.0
